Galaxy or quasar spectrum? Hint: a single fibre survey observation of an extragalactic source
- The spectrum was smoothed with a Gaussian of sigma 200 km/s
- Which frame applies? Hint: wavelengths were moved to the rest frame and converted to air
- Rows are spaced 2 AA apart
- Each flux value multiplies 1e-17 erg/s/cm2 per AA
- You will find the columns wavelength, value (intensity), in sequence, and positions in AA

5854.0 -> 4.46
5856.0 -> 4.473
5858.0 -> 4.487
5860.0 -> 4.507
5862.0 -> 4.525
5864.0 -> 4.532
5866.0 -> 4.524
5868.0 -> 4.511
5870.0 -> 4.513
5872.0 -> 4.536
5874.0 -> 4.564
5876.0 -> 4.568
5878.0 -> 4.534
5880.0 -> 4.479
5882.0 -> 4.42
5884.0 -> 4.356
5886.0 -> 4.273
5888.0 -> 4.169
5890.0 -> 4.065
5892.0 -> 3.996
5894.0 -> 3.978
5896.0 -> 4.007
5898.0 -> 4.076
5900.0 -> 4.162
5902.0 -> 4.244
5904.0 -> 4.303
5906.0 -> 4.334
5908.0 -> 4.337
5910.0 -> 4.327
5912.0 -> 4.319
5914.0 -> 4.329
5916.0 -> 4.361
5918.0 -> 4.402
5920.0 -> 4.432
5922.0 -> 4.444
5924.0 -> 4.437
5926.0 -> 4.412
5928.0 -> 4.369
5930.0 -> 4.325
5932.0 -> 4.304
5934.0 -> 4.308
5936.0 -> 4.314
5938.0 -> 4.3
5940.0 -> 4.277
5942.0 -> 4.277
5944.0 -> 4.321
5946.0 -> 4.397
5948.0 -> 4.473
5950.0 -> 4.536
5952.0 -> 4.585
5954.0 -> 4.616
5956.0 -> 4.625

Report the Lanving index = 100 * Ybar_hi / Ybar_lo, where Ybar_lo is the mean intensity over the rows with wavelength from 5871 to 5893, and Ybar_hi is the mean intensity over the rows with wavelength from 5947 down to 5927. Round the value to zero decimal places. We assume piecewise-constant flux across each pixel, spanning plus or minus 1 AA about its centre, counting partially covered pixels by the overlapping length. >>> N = 99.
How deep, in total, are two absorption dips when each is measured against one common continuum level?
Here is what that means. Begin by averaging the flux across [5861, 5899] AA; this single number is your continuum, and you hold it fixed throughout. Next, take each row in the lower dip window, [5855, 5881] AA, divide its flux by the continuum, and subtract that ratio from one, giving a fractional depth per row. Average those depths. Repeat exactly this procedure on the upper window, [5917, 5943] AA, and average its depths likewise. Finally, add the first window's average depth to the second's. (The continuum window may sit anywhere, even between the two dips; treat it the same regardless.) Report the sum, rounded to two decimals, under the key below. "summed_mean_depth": -0.04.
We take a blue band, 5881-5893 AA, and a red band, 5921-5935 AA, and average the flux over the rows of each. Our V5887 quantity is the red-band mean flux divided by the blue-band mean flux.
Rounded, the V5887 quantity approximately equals 1.04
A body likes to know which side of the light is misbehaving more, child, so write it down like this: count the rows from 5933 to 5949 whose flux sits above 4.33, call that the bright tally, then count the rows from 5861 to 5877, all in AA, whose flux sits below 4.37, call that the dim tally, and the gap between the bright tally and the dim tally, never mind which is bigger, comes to 2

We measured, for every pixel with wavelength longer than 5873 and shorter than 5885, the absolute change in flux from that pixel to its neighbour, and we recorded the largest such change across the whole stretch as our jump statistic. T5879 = 0.064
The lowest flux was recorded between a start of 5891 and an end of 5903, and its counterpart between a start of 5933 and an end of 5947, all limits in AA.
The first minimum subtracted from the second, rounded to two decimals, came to 0.30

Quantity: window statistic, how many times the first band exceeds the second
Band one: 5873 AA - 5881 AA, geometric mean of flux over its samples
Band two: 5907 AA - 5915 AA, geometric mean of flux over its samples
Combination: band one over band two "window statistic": 1.05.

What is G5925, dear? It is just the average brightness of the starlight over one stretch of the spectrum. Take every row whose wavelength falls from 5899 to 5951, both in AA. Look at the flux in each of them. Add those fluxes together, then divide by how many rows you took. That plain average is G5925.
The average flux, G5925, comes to 4.35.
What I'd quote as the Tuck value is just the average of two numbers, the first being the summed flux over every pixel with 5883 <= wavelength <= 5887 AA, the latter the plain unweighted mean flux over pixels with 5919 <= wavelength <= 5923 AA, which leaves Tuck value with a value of 6.53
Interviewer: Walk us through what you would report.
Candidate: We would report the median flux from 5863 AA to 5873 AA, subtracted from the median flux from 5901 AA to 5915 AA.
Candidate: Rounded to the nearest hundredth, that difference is -0.20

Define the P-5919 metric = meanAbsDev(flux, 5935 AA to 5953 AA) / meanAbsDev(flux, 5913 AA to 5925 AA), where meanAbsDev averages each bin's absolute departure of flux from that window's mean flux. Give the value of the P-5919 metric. 2.7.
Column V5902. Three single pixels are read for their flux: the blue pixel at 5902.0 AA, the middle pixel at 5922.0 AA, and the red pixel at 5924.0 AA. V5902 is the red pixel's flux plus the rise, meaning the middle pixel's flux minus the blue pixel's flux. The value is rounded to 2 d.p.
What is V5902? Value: 4.64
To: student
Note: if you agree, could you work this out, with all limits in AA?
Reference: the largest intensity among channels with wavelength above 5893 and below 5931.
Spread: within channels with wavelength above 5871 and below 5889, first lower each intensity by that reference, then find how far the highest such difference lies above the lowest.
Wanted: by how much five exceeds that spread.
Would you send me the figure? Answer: 4.60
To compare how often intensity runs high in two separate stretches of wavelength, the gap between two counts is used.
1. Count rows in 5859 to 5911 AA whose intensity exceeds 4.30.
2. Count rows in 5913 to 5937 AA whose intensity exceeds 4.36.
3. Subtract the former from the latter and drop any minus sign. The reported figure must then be 10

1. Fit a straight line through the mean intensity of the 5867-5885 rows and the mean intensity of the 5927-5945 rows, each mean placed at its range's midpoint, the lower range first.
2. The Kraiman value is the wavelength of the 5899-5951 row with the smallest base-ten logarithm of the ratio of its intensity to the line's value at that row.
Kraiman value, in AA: 5900.0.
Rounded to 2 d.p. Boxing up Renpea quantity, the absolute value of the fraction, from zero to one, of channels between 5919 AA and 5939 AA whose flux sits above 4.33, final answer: 0.50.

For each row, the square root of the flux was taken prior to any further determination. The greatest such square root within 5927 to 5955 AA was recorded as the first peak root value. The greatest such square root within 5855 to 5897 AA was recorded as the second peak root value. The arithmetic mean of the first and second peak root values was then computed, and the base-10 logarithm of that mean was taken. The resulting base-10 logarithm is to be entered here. 0.331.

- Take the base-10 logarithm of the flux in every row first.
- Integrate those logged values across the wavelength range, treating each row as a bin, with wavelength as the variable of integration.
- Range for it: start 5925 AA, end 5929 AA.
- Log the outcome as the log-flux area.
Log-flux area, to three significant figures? 2.57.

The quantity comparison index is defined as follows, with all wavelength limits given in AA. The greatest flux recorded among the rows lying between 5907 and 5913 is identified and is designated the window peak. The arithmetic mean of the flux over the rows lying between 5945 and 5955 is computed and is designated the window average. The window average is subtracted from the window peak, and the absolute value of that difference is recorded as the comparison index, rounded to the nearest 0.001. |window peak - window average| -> 0.184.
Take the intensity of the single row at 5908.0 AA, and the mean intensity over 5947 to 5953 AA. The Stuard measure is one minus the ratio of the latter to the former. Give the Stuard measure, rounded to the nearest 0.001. -0.045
